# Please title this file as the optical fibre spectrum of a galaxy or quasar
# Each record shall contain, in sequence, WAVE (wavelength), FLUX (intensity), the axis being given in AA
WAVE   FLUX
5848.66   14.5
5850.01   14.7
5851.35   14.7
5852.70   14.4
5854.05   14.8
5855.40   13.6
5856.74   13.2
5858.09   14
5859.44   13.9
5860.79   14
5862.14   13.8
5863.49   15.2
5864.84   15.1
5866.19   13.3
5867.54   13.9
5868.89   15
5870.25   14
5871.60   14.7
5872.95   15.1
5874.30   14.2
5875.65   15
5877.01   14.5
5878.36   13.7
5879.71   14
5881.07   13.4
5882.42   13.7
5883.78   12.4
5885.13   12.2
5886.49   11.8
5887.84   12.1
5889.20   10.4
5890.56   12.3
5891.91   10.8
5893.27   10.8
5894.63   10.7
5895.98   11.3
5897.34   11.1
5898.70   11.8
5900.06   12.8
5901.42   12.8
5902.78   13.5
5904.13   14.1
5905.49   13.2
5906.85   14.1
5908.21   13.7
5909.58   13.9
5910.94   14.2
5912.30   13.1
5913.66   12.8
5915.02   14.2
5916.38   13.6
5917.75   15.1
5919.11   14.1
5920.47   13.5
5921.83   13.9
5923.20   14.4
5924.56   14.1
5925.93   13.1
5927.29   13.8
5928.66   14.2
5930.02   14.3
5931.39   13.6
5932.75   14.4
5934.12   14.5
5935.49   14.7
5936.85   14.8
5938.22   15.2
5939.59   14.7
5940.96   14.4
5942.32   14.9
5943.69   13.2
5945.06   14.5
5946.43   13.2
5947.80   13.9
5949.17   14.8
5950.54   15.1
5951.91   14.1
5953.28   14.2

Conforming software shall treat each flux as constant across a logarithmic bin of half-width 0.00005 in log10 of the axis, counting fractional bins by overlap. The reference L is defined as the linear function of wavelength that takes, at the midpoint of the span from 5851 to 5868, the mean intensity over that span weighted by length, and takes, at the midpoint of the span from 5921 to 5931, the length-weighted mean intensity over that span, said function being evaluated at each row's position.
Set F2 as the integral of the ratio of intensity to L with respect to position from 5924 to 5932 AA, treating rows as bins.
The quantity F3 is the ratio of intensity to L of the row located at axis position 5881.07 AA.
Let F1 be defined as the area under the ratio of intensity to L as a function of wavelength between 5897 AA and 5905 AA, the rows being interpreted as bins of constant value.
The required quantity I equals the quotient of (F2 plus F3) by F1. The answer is 1.22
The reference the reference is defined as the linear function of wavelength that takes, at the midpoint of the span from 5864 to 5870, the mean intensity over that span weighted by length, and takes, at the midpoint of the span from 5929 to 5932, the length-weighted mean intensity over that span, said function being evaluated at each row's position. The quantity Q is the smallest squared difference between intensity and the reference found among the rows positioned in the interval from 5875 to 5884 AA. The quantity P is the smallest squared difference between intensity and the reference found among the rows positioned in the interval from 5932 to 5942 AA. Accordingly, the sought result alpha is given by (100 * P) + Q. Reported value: 18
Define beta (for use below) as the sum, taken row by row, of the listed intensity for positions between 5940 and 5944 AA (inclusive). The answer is 42.5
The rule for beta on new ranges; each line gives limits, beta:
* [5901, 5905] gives 40.4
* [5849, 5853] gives 43.8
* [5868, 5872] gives 43.7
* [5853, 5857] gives 41.6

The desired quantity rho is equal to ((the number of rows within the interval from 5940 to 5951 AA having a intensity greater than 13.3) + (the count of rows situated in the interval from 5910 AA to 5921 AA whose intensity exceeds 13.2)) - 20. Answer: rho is -8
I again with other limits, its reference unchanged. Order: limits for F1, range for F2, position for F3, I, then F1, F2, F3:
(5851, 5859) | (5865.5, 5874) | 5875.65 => 1.22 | 8.0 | 8.6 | 1.06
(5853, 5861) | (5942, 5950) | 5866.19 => 1.15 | 7.9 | 8.1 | 0.94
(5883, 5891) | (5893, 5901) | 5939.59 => 1.13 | 6.8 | 6.6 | 1.06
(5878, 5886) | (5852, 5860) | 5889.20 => 1.15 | 7.5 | 7.9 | 0.74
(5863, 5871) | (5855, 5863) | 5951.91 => 1.08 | 8.2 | 7.8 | 1.02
